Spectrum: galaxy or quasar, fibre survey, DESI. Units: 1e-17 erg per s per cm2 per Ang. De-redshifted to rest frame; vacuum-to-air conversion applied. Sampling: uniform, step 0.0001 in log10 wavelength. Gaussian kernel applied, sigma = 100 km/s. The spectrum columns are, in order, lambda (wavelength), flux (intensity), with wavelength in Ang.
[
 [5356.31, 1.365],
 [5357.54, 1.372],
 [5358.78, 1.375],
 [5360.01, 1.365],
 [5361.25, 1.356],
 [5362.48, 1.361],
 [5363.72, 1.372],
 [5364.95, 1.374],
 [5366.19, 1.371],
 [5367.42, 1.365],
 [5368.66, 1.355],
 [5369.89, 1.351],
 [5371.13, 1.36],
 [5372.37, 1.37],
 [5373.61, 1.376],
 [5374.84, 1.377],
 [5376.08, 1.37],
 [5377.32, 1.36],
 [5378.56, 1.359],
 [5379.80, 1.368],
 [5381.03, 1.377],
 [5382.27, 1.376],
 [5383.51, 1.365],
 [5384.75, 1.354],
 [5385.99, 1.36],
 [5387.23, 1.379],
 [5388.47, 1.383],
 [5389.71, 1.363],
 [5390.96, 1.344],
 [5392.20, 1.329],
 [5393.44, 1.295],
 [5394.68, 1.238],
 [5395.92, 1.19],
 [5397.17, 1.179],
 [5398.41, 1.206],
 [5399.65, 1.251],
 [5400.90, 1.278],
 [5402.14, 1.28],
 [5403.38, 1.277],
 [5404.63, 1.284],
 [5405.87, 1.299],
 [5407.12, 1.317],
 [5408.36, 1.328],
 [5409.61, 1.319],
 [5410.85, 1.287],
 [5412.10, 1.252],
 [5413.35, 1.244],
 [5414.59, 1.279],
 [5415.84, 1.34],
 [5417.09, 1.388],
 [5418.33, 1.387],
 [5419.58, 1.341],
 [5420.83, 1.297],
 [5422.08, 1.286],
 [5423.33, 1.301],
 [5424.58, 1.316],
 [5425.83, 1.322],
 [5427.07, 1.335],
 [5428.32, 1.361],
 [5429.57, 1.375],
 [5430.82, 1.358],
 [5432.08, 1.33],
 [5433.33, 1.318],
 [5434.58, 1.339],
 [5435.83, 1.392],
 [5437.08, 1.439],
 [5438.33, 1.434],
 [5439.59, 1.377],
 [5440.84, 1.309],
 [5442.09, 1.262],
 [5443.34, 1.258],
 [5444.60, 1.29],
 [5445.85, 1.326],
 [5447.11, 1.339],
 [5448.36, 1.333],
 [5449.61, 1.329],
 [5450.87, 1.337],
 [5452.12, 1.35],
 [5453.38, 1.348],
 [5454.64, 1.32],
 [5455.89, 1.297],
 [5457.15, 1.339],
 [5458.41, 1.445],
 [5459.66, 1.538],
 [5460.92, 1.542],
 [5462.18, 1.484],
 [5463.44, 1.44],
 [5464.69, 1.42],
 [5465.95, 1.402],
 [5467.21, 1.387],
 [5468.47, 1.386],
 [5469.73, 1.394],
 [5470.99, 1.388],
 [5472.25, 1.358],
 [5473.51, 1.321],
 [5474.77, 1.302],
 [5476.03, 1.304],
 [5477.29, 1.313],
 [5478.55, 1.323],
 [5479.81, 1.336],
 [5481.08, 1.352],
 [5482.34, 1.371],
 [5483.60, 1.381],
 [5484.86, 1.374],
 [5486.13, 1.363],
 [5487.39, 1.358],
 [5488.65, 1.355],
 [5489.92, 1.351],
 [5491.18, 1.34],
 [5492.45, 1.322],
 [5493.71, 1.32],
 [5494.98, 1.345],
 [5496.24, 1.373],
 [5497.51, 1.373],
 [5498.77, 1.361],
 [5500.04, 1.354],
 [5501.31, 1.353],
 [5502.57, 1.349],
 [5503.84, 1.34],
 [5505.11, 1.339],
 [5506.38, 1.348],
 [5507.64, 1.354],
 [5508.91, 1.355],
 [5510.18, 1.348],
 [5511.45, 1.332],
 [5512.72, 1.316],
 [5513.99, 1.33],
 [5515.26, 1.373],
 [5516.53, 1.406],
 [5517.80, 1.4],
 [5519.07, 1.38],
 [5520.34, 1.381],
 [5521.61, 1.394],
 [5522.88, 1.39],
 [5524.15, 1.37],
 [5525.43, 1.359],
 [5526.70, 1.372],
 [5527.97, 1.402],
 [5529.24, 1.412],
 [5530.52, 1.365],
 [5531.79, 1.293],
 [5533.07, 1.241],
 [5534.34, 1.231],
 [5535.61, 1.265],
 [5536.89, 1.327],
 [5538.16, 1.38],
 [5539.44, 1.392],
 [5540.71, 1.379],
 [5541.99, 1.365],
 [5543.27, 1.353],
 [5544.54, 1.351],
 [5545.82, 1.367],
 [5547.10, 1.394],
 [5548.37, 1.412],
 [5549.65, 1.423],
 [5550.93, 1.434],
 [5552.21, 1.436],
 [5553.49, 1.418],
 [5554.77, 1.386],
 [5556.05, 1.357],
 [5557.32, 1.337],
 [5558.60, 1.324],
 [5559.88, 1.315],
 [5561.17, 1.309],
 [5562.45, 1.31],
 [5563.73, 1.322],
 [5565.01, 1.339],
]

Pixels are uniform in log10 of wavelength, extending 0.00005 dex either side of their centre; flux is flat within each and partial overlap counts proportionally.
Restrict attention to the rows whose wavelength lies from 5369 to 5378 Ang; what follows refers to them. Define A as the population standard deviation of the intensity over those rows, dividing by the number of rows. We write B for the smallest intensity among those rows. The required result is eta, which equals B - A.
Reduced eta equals 1.34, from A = 0.009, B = 1.351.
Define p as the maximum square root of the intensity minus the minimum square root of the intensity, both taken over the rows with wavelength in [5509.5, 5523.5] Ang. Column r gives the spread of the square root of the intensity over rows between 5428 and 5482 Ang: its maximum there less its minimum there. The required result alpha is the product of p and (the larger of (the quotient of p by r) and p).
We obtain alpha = 0.01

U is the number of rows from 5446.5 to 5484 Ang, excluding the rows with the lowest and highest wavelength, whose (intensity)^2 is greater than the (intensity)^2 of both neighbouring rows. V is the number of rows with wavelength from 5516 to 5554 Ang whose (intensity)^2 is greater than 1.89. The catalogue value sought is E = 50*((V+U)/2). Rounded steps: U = 3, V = 17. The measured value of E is 500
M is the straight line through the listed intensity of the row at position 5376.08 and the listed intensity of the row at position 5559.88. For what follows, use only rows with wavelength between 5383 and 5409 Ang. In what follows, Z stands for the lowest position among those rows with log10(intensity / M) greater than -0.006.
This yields 5383.51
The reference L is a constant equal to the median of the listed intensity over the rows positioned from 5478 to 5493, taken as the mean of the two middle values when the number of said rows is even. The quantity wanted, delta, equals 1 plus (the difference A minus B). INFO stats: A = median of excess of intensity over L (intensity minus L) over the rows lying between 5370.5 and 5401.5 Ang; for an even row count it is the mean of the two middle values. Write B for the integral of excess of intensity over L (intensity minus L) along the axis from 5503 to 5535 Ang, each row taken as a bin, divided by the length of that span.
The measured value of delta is 1.01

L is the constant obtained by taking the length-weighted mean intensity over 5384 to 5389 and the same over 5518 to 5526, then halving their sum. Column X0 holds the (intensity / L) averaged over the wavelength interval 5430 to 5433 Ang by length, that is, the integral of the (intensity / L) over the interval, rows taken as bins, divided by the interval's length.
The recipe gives 0.97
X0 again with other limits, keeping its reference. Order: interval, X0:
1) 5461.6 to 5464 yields 1.06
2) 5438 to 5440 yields 1.02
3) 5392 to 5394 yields 0.95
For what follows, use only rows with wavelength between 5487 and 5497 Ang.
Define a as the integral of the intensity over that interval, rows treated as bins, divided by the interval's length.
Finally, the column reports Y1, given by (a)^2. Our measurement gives 1.81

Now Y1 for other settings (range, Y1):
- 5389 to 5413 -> 1.64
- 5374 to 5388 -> 1.87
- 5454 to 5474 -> 1.97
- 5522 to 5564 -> 1.84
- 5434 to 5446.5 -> 1.80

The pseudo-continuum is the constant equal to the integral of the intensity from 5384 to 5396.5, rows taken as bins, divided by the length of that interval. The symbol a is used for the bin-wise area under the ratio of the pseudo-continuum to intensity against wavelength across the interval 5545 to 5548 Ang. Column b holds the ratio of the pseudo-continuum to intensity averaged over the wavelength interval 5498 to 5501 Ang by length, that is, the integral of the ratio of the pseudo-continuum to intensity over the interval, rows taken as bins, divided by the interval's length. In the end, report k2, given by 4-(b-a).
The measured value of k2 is 5.90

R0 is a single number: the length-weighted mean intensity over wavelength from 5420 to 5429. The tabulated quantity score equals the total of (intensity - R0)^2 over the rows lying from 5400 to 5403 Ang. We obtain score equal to 0.0031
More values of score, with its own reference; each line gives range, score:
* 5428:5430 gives 0.0051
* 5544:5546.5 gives 0.0035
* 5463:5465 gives 0.0252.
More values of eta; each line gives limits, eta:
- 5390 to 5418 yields 1.13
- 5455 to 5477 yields 1.22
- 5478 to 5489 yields 1.31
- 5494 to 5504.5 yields 1.33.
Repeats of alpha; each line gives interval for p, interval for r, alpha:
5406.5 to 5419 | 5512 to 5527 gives 0.10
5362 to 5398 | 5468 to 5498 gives 0.21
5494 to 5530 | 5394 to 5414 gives 0.03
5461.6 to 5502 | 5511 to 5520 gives 0.15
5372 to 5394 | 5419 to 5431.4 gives 0.04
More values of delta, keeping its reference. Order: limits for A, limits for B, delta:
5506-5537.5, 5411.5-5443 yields 1.02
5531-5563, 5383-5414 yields 1.06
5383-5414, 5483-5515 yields 0.95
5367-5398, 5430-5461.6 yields 1.00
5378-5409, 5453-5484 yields 0.95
